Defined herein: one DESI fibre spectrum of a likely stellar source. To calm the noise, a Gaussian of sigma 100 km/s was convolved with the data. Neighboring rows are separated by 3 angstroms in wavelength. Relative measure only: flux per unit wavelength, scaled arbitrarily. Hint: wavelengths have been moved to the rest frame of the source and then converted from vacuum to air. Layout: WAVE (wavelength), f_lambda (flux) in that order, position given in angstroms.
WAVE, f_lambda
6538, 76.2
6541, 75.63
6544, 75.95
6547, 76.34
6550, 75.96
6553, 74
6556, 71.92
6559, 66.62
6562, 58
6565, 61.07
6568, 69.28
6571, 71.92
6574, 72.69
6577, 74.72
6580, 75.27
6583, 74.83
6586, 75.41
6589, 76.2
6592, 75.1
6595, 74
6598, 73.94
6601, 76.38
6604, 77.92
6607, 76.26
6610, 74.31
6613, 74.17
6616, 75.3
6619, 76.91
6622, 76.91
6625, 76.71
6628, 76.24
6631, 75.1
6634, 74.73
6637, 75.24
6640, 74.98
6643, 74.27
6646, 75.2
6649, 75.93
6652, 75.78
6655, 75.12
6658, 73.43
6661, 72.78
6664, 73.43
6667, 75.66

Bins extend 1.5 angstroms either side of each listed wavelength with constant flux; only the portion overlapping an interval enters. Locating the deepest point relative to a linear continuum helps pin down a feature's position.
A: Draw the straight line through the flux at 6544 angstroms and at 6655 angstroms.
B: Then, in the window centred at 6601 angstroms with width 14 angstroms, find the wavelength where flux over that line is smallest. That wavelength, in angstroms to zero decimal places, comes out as 6598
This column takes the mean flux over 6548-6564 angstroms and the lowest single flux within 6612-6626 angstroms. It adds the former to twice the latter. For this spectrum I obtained 218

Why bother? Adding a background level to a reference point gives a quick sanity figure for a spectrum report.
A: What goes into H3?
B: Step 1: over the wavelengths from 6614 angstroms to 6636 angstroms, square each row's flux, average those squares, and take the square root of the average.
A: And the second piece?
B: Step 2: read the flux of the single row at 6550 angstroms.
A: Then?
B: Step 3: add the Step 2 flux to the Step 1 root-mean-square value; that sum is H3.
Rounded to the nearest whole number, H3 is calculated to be 152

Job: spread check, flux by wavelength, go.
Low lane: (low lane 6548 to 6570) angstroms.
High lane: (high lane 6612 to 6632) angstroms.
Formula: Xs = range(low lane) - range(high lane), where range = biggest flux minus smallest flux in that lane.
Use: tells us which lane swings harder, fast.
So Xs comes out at 15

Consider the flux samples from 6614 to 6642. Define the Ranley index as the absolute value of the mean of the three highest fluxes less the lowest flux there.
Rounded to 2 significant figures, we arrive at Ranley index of 2.1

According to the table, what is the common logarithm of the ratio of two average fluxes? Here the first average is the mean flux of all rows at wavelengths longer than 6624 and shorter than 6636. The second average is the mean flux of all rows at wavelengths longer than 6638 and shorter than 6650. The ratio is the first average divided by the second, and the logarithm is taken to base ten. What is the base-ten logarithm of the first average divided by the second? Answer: 0.003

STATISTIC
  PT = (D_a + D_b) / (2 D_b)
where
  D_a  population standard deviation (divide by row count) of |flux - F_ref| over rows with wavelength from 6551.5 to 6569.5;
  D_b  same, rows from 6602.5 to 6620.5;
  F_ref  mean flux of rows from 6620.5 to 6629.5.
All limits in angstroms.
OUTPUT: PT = 3.89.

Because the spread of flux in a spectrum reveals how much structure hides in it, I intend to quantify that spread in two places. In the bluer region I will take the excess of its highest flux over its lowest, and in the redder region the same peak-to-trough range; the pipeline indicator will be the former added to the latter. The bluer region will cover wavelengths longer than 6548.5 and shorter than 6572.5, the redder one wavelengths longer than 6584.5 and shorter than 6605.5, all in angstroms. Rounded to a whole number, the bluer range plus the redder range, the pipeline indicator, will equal 22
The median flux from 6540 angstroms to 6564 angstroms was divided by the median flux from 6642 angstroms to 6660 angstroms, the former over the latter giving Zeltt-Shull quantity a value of 0.995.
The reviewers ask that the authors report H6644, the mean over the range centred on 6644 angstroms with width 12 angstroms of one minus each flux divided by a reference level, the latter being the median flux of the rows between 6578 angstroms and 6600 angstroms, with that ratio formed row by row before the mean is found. 0.000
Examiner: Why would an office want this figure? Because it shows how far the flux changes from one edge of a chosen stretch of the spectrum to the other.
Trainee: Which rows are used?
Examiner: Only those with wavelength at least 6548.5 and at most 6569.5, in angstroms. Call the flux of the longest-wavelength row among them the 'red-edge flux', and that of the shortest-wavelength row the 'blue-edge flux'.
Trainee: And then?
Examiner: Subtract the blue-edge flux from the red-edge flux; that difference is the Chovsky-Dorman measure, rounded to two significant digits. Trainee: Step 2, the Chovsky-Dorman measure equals -6.7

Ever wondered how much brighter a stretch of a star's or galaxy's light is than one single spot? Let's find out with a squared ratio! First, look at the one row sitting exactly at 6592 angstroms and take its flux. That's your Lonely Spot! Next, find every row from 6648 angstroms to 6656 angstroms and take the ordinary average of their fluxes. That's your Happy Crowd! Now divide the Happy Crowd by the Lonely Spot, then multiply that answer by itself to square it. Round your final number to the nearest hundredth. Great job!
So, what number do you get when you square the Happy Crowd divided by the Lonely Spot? 1.01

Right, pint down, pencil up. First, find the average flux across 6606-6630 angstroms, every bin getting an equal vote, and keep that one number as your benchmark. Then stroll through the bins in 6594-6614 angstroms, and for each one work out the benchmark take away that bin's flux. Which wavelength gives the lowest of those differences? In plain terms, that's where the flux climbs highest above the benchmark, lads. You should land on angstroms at 6604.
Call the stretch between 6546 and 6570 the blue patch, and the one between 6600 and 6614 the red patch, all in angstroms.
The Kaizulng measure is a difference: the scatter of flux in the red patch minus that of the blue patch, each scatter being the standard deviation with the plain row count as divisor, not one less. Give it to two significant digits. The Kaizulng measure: -5.0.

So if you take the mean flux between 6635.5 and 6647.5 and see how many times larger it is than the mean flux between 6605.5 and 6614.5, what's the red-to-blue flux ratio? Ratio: 1.00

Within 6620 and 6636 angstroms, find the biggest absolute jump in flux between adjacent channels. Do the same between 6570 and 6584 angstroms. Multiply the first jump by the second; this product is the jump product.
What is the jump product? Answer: 2.3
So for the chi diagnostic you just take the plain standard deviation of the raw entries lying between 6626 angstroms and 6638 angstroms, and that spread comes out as 0.6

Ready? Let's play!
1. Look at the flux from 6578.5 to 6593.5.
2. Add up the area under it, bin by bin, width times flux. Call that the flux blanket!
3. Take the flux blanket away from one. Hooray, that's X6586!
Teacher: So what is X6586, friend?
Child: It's -1129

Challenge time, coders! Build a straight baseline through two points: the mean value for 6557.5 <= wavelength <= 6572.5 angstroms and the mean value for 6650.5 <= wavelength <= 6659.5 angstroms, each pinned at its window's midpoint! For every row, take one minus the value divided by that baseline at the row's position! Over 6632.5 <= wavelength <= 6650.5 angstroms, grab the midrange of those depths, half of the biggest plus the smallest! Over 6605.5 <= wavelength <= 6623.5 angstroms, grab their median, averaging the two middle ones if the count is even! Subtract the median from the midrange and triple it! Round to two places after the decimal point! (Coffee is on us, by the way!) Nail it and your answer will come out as 0.15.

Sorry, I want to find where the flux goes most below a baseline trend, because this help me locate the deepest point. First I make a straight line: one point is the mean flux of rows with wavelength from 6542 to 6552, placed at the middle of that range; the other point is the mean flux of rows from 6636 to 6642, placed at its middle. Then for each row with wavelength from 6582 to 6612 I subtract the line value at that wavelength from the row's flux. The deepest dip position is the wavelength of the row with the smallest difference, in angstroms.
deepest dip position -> 6598 angstroms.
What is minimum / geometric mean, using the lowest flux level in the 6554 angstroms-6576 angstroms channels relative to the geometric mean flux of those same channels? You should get 0.864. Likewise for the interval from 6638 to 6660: 0.980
